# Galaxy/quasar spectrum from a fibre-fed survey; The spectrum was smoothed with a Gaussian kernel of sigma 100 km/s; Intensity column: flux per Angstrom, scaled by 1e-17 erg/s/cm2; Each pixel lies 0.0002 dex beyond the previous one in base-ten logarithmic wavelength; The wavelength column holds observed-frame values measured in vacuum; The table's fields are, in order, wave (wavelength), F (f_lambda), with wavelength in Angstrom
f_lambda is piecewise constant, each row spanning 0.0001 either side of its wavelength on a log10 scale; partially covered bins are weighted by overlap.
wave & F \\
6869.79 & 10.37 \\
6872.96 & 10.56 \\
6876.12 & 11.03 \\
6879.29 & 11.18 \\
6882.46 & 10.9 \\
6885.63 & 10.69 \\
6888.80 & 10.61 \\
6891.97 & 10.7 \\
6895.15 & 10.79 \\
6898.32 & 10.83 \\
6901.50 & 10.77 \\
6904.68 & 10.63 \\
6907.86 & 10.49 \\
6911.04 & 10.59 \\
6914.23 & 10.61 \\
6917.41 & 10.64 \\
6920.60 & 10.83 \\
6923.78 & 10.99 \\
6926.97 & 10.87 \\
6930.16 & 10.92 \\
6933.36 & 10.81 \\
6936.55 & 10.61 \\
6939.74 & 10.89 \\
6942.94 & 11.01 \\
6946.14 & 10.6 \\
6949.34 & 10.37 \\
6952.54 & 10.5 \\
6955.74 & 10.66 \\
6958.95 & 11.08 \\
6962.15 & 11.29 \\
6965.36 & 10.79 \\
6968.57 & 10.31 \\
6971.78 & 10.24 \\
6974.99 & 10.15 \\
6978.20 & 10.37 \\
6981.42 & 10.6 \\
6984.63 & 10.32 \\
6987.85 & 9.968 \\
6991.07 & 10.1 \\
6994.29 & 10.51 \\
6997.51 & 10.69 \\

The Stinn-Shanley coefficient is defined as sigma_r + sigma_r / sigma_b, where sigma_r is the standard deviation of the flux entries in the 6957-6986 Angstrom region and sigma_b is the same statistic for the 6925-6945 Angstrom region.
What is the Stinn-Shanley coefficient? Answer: 3.4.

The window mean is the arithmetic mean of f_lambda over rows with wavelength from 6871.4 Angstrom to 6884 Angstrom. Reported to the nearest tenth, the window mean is 10.9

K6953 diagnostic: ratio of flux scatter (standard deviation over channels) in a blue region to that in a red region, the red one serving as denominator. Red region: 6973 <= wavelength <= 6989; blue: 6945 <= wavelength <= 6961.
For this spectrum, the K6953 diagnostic 1.13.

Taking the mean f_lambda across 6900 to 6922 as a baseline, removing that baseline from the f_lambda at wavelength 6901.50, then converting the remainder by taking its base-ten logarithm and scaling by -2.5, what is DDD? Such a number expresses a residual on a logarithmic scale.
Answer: 2.3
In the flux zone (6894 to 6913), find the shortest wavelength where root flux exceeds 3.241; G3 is 6895.15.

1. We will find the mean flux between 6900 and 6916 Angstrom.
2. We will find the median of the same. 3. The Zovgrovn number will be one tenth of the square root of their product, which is 1.06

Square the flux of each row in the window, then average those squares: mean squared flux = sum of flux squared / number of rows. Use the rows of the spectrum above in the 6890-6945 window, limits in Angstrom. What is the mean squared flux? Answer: 116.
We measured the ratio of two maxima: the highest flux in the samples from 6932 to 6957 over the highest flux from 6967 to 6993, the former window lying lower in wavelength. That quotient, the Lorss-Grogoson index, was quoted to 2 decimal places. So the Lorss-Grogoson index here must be 1.04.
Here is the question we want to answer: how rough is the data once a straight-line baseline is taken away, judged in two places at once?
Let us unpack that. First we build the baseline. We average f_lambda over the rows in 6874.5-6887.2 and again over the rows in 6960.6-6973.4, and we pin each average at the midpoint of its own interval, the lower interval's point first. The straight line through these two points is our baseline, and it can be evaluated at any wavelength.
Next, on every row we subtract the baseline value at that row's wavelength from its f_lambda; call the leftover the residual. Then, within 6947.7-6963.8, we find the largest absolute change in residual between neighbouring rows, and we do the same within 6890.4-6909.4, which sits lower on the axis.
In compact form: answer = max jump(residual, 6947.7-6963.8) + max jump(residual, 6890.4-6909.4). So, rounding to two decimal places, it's 0.56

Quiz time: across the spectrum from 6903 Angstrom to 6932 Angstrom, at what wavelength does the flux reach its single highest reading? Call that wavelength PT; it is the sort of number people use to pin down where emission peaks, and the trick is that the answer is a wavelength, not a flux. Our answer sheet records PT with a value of 6923.78 Angstrom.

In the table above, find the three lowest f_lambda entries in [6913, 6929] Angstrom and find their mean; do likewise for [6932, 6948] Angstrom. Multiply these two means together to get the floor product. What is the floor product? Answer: 114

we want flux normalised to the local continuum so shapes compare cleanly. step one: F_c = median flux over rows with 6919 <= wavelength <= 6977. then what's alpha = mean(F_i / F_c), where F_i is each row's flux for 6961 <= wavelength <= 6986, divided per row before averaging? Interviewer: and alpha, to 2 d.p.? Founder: 0.97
